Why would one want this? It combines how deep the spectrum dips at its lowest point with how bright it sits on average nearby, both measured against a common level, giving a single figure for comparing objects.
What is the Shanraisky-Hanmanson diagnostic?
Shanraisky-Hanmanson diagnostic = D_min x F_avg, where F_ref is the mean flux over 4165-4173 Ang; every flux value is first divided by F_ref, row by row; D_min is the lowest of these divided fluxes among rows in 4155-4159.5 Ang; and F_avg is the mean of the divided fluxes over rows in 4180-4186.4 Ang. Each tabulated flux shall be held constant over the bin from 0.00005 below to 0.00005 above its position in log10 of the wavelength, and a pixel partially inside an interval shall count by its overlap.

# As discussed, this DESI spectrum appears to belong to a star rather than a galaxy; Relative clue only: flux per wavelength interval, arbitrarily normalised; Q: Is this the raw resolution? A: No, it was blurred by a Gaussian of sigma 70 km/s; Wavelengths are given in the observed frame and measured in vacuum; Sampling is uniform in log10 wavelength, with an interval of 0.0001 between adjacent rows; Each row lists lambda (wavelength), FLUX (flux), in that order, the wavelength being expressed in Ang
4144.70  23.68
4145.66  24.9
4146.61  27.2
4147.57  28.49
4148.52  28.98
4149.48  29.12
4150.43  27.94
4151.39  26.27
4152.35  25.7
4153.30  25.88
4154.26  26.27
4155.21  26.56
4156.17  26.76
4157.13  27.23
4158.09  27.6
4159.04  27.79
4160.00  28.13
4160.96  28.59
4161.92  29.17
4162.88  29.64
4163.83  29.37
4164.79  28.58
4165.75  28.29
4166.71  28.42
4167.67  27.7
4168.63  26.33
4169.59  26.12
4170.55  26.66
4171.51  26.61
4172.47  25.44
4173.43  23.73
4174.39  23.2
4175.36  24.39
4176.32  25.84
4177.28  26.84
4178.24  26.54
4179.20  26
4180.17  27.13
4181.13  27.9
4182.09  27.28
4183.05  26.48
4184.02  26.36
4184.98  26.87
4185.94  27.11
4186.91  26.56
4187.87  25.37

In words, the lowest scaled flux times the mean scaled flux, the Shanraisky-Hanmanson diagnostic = 0.99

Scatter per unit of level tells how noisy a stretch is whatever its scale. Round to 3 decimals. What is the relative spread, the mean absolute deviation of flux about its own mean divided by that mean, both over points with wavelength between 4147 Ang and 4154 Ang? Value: 0.048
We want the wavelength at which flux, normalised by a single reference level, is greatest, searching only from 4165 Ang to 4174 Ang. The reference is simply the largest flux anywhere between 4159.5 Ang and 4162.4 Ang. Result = 4166.71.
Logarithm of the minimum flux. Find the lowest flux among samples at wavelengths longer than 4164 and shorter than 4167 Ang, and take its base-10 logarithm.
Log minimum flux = 1.45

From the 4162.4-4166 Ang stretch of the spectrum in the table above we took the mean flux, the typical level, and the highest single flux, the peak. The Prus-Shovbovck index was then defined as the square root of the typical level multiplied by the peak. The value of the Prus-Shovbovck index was 29.3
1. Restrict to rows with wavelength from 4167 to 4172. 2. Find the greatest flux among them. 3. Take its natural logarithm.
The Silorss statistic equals 3.32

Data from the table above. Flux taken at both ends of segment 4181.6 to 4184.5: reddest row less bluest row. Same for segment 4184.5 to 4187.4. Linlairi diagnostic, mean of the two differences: -0.6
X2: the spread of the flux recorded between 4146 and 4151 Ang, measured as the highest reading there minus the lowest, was 1.9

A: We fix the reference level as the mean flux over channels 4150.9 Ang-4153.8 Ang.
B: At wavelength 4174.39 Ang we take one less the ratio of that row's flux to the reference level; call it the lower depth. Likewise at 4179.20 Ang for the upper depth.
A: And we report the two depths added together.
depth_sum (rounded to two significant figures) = 0.10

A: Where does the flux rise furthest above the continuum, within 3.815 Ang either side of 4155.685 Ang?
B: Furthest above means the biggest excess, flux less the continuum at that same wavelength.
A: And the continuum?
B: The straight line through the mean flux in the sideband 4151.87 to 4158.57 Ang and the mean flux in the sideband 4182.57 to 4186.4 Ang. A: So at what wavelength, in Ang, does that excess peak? 4159.04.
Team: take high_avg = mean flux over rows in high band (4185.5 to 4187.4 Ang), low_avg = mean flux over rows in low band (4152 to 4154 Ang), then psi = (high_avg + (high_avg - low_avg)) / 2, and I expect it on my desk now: 13.9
